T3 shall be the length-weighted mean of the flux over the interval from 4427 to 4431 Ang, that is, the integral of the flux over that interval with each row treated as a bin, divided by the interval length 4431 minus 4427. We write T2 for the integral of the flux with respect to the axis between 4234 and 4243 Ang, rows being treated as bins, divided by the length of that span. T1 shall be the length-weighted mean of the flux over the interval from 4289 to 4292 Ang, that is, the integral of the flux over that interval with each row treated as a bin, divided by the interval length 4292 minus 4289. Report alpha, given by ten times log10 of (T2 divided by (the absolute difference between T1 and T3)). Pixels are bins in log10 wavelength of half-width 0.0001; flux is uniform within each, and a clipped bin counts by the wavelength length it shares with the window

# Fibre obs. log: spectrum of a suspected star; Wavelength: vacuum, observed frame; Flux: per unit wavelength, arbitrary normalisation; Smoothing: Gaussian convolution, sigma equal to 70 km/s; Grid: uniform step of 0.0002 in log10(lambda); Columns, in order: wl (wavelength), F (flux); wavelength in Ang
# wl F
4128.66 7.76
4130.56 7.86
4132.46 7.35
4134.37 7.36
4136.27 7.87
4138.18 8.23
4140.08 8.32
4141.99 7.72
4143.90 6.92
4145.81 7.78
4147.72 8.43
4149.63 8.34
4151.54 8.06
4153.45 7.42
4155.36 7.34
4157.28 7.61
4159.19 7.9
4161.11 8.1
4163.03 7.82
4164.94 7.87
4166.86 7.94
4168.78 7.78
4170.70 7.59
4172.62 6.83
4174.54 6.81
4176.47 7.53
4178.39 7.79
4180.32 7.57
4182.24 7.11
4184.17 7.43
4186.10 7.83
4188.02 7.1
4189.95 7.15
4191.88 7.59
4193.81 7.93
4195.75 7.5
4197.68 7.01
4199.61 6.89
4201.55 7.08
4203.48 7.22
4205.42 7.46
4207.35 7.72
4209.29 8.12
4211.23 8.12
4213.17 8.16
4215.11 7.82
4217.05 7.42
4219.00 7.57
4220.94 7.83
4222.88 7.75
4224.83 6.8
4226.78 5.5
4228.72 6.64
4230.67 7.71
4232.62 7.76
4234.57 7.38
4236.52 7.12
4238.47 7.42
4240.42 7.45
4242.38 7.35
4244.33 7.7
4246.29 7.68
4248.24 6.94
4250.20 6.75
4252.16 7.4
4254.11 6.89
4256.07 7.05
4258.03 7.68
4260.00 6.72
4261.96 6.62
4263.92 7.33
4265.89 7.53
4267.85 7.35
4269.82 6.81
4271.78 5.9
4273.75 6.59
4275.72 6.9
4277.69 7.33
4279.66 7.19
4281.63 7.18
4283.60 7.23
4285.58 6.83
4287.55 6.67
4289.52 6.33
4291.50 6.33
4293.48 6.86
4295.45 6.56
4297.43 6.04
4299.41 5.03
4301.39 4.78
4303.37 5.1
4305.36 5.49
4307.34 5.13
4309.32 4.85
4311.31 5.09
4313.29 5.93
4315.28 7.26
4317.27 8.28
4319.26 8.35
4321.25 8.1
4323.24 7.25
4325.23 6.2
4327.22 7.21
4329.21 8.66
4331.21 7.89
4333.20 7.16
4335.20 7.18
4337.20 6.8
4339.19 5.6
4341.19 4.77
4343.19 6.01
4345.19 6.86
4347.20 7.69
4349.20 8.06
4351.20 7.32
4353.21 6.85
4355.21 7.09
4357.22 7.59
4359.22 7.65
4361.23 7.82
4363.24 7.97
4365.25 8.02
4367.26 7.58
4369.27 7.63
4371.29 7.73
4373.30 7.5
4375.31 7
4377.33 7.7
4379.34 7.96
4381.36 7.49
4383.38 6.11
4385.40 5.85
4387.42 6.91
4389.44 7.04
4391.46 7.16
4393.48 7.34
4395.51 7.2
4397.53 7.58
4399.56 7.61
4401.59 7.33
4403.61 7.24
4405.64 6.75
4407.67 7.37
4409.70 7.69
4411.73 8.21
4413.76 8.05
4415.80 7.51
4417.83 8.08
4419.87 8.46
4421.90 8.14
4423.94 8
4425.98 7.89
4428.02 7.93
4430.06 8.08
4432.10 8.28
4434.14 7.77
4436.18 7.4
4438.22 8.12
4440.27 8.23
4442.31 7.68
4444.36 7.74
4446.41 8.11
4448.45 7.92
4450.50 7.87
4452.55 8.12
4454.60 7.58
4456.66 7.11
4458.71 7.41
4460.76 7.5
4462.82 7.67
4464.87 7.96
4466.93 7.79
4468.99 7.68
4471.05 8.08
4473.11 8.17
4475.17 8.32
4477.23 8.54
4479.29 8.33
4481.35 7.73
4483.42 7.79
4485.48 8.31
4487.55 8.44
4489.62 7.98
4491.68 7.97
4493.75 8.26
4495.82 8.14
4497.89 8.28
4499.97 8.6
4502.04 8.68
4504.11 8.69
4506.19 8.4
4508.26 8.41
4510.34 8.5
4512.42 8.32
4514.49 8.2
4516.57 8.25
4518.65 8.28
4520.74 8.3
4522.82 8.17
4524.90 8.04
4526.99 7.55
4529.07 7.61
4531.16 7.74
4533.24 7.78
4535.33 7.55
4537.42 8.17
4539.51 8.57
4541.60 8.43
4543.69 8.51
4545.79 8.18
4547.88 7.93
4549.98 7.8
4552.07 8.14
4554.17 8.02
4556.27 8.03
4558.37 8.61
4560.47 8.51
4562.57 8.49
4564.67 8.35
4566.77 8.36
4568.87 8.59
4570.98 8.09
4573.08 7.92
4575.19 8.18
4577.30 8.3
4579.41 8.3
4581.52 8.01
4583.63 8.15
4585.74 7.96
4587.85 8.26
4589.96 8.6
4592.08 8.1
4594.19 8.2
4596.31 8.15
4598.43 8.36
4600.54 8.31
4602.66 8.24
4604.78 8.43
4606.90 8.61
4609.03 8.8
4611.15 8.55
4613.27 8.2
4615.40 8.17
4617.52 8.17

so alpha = 6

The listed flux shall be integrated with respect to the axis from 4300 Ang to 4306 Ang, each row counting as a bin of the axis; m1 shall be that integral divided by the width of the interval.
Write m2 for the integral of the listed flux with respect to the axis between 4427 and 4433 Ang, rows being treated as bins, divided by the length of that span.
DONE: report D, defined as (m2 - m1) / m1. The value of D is 0.59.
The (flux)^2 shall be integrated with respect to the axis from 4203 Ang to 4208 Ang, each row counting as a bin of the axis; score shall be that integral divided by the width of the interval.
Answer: 55.9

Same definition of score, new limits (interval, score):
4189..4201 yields 53.9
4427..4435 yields 64.4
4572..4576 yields 64.7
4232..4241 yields 55.0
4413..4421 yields 64.5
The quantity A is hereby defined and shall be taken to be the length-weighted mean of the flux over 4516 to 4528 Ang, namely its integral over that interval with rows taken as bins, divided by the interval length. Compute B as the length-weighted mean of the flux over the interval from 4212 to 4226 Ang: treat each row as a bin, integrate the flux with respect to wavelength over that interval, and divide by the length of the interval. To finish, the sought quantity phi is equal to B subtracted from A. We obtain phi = 0.5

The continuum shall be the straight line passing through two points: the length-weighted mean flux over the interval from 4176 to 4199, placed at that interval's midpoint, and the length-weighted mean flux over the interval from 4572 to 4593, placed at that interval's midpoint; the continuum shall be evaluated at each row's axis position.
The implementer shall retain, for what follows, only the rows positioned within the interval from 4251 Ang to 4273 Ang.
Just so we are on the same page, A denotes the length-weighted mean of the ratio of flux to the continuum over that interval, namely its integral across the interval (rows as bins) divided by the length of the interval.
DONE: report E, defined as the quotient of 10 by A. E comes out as 10.81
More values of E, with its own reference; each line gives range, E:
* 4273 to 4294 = 11.12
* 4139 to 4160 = 9.46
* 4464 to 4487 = 9.89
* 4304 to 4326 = 11.79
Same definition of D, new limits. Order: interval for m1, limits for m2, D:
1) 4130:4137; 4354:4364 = 0.00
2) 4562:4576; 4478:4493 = -0.02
